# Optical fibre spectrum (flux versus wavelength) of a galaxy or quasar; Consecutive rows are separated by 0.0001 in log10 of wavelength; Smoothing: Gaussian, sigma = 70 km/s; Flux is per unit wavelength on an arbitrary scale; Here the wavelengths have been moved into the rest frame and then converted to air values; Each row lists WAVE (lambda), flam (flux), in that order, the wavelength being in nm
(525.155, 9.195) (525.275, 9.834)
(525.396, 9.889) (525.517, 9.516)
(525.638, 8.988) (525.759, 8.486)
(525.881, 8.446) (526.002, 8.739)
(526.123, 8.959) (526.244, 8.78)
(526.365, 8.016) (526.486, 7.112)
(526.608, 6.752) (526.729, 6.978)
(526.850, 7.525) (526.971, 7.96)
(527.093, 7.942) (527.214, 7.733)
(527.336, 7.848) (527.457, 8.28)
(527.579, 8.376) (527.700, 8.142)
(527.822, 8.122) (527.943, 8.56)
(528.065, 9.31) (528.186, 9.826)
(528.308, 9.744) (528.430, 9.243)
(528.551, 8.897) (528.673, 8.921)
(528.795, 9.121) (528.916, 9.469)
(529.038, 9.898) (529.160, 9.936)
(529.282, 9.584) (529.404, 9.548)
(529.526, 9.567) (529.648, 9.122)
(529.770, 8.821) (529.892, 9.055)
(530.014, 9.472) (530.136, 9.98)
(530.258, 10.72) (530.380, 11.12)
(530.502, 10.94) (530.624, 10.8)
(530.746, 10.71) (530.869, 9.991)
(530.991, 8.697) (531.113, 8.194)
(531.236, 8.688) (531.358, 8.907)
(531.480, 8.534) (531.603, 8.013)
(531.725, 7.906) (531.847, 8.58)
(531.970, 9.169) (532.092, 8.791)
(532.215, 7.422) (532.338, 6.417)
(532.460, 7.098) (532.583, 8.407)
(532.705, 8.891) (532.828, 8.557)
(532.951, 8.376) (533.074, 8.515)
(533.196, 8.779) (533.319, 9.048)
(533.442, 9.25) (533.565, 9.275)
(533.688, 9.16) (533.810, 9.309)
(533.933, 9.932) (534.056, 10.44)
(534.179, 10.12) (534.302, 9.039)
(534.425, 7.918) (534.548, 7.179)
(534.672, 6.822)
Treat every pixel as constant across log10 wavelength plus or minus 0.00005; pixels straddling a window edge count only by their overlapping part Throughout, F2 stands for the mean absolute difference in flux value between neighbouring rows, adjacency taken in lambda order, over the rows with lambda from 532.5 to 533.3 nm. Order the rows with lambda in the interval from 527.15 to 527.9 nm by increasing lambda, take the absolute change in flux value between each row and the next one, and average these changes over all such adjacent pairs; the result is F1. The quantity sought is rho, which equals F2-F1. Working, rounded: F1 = 0.18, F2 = 0.3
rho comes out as 0.10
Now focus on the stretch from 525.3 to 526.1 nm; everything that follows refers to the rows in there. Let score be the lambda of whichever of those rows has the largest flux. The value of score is 525.396 nm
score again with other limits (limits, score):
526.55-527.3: 526.971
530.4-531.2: 530.502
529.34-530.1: 529.526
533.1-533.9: 533.810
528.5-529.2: 529.160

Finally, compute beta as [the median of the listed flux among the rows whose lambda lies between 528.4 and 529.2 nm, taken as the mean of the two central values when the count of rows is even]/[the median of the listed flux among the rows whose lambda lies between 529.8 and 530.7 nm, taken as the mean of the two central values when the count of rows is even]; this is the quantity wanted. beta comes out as 0.86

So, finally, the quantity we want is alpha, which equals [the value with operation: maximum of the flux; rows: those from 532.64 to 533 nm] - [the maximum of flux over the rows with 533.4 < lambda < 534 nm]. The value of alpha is -1.0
